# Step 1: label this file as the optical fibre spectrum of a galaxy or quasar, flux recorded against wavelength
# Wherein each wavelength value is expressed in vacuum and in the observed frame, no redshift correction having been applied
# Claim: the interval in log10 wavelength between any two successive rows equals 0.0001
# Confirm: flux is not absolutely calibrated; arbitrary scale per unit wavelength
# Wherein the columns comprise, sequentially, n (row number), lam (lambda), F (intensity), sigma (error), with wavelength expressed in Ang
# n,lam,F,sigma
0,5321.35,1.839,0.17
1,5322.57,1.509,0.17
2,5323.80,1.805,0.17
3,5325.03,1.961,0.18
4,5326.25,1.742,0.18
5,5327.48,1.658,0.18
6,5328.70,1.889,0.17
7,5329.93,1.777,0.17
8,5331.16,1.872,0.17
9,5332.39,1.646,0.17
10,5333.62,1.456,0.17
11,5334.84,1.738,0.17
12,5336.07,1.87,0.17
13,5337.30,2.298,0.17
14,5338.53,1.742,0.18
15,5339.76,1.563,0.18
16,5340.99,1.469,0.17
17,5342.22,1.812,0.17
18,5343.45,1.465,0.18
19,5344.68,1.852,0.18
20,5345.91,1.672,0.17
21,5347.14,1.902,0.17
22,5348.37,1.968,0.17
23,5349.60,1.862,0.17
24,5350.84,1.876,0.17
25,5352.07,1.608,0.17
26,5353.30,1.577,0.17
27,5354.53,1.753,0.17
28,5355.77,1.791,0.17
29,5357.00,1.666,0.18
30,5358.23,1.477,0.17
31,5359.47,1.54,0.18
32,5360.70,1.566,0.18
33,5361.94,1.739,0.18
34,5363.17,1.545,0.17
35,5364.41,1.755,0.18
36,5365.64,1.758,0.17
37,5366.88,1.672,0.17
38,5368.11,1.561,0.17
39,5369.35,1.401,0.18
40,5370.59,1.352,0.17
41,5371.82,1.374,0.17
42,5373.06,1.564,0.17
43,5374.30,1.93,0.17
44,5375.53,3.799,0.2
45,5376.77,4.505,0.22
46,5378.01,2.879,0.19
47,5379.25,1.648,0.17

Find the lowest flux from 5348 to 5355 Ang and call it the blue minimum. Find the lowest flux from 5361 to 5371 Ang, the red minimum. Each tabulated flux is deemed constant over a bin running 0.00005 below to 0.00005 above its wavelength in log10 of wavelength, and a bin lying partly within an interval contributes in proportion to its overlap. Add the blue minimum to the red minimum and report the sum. 2.93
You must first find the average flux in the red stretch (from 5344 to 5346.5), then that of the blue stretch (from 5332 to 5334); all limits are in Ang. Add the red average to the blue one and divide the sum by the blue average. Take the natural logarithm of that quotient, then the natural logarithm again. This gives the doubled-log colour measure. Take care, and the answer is -0.28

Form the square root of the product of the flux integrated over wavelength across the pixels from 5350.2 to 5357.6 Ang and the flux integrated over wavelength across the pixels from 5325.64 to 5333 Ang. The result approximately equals 12.8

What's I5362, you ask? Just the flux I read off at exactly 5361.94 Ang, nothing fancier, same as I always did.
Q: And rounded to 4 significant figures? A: 1.739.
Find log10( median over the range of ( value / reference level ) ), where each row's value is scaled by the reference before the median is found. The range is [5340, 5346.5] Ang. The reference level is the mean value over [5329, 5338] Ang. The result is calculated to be -0.034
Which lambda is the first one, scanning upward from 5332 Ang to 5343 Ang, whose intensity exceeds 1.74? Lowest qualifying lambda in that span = 5336.07 Ang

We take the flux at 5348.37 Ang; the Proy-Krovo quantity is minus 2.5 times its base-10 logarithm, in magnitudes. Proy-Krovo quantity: -0.74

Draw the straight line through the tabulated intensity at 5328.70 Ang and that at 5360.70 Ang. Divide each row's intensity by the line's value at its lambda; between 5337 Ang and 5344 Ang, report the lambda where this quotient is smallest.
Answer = 5340.99 Ang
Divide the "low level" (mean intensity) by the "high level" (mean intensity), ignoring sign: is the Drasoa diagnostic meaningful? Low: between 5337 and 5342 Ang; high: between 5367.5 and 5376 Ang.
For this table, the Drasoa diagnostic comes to 0.95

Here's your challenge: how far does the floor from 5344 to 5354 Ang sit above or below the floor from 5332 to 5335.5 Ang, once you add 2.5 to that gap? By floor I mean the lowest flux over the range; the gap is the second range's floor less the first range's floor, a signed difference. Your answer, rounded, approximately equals 2.62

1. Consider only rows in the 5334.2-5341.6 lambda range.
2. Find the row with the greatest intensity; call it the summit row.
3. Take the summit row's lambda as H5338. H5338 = 5337.30 Ang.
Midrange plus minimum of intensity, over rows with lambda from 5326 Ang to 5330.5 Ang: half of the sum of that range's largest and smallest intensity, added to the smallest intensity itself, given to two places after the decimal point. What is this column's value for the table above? 3.43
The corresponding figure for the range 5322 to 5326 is 3.24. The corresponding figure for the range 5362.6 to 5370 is 2.98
